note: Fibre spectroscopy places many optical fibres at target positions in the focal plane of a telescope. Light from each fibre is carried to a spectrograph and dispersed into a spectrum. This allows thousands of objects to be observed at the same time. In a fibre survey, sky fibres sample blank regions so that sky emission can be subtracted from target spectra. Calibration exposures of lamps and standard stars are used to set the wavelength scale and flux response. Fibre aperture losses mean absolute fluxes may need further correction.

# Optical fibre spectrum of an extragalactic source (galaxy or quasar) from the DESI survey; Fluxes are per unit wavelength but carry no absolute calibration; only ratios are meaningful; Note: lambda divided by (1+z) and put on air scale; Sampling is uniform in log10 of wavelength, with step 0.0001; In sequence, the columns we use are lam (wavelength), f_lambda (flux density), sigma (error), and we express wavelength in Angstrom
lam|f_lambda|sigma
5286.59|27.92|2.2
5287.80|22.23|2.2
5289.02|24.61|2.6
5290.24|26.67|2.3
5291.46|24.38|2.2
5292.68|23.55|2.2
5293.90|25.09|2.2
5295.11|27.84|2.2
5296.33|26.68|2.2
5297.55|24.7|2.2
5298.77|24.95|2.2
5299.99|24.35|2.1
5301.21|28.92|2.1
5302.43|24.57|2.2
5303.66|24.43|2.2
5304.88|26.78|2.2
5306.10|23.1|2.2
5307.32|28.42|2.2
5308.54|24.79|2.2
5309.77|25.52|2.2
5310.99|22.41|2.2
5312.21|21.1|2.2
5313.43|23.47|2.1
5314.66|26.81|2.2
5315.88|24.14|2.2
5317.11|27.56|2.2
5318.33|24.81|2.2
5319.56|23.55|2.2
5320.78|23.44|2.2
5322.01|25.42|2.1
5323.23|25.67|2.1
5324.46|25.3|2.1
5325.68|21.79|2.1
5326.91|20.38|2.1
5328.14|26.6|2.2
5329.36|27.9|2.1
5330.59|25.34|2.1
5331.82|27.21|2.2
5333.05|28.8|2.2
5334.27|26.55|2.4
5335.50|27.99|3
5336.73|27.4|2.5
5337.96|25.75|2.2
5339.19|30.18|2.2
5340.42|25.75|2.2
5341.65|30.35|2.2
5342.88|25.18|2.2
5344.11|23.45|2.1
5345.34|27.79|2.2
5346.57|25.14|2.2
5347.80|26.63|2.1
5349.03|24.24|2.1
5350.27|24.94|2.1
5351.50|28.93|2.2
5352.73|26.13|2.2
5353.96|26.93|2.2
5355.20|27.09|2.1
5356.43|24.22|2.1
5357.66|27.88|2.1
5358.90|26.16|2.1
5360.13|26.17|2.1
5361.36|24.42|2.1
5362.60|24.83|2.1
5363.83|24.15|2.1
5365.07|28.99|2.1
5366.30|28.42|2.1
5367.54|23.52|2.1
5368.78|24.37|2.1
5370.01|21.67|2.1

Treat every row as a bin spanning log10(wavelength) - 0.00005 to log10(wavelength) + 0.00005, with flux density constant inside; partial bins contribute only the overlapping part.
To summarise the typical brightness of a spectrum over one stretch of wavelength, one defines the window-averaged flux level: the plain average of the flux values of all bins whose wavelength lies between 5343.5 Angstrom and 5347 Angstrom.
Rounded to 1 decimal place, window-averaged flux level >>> 25.5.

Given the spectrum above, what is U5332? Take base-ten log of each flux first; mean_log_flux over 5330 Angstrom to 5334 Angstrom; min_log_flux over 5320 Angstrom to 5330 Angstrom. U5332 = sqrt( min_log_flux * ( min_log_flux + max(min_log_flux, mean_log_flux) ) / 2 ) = 1.34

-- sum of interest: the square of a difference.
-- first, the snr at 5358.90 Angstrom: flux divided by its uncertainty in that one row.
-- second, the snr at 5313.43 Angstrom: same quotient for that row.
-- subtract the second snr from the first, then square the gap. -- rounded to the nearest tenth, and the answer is 1.6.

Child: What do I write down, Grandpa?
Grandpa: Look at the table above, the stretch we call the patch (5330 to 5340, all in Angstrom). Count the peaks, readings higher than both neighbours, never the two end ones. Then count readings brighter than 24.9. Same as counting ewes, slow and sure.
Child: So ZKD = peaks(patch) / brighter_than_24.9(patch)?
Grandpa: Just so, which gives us 0.250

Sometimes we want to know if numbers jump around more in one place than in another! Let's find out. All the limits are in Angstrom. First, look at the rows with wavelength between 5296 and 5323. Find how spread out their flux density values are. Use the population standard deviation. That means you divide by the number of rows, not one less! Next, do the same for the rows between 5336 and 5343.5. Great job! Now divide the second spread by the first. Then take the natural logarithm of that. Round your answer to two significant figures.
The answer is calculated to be 0.12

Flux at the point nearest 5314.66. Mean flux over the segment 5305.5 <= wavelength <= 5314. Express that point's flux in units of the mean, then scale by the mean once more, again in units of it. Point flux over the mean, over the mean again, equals 0.046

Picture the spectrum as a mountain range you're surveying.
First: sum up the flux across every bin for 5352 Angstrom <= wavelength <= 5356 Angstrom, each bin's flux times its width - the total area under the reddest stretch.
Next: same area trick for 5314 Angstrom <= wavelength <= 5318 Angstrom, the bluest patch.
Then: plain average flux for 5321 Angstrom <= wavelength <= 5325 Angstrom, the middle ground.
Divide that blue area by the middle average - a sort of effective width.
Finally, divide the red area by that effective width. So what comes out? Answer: 26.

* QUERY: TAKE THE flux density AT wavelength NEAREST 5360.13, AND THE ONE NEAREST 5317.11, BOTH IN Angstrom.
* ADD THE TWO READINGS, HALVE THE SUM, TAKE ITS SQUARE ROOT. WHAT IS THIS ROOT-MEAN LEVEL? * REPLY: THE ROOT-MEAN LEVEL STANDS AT 5.18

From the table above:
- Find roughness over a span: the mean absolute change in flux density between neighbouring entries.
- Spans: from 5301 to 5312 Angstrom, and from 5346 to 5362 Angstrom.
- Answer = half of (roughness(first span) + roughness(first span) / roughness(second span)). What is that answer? 2.24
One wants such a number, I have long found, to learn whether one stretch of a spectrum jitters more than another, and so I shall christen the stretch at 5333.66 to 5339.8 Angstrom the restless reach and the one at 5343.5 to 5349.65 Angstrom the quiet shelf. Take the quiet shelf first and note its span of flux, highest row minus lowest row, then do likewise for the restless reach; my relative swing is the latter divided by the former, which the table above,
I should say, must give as 1.0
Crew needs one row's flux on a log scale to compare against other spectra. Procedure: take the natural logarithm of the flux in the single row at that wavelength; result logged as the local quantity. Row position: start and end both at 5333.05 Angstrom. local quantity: 3.36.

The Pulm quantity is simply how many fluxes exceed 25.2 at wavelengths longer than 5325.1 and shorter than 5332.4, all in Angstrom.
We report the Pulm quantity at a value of 4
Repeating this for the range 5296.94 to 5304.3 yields 1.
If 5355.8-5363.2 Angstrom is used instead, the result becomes 3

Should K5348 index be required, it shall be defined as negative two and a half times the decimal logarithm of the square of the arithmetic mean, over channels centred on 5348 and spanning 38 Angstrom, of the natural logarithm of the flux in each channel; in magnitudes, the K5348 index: -2.58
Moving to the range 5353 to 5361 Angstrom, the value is -2.57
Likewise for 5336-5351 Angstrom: -2.57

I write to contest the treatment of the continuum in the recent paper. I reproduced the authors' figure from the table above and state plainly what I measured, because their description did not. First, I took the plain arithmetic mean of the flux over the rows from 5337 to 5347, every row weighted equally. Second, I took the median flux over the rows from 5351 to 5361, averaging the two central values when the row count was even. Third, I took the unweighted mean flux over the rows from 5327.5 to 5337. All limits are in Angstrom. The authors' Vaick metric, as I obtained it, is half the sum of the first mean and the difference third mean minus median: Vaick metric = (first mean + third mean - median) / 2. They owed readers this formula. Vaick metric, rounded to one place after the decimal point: 13.7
